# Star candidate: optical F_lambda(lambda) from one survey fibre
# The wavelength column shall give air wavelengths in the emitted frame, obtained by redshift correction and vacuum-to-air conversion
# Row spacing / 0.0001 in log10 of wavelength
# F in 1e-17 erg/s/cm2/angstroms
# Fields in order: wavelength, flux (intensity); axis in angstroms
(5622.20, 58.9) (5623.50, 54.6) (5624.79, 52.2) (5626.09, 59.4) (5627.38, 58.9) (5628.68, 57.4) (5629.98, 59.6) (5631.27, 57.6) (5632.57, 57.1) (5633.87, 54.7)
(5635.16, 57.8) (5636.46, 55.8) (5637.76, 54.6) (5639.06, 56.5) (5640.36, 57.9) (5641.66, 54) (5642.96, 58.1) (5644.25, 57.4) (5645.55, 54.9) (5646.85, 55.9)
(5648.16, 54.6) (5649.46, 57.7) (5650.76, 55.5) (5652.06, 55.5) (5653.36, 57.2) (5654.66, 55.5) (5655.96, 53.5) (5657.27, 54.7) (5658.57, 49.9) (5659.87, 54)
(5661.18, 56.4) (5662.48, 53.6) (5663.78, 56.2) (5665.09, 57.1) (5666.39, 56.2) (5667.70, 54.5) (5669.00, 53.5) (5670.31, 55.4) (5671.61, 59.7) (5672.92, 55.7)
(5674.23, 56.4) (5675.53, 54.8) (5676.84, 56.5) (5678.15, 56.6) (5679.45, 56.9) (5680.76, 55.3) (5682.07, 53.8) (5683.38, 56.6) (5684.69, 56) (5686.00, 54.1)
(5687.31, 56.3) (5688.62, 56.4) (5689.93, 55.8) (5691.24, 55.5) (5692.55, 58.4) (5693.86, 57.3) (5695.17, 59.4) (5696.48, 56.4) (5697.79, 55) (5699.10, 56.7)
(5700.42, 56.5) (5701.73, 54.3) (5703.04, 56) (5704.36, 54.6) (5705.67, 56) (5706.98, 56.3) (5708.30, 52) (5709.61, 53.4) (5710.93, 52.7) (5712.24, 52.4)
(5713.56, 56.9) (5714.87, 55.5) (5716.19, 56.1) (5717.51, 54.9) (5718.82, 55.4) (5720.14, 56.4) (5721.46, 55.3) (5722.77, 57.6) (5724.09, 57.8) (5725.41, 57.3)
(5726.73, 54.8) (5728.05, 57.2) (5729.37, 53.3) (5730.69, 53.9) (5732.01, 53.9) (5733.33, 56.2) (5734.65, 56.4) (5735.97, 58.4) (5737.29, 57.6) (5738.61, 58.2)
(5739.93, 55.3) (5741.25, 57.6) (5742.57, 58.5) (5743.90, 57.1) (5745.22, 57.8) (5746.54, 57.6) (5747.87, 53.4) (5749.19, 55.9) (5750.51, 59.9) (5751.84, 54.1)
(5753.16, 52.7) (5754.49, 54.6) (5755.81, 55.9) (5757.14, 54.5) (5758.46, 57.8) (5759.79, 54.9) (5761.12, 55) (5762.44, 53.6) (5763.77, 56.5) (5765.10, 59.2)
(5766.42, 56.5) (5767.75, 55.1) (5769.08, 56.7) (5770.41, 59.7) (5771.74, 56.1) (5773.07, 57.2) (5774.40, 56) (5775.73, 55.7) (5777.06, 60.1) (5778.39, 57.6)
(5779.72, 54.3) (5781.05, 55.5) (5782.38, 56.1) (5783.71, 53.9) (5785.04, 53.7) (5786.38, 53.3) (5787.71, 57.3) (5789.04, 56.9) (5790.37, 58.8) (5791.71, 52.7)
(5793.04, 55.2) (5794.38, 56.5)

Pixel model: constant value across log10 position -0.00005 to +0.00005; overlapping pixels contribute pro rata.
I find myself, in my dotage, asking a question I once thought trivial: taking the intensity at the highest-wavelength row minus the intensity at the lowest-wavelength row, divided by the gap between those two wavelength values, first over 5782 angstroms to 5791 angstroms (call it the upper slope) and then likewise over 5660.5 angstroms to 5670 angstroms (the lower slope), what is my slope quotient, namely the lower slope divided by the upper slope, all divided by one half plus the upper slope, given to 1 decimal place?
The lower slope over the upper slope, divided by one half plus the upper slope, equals -1.3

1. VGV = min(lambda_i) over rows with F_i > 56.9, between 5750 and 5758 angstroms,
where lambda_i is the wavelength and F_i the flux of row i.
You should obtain 5750.51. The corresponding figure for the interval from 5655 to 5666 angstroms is 5665.09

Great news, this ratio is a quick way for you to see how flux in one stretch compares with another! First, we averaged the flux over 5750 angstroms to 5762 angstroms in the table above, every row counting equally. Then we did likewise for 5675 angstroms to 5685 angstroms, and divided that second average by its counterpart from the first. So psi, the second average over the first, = 1.01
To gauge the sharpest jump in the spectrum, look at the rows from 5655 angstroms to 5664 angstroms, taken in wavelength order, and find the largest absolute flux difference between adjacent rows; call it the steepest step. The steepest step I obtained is 4.8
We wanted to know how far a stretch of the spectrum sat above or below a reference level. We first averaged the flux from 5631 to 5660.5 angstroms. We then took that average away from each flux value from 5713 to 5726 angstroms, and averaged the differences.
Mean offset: 0.7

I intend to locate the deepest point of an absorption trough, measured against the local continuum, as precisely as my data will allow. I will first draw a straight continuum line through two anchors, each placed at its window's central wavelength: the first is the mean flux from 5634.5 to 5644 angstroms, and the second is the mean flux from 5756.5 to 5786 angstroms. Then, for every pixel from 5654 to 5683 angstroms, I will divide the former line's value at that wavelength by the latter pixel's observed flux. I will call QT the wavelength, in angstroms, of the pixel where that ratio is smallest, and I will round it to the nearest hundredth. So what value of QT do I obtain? 5671.61 angstroms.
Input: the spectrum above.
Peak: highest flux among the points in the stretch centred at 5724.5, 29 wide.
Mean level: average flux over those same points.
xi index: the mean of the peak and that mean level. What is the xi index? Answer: 57.1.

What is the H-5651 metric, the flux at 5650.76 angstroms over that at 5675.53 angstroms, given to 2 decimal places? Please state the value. 1.01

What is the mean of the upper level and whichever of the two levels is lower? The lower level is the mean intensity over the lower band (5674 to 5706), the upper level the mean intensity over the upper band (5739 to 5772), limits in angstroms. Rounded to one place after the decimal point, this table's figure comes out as 56.2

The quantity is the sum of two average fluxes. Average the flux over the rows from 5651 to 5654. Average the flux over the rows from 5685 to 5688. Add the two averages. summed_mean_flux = 111.6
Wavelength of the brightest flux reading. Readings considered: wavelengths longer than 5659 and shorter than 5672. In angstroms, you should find 5671.61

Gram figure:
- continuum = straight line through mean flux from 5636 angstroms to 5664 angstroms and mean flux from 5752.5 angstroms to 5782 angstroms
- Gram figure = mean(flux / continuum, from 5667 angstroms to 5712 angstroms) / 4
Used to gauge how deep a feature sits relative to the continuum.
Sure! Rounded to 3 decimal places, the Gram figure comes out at 0.250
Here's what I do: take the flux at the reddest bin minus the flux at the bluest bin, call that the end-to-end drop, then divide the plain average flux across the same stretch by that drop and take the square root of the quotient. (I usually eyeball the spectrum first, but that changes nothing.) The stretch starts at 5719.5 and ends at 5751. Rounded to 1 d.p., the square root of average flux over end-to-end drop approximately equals 4.0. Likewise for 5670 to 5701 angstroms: 7.2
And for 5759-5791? 3.8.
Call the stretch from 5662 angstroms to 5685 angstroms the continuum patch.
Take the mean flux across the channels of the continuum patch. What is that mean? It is 55.8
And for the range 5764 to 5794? 56.3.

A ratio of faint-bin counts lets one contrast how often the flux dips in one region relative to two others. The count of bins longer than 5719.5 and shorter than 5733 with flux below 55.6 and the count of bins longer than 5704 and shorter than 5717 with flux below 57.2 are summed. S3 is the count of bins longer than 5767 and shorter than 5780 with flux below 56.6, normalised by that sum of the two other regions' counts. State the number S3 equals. 0.33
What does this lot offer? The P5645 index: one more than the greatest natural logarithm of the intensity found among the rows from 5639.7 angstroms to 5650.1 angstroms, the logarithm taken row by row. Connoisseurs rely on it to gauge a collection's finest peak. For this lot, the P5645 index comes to 5.06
